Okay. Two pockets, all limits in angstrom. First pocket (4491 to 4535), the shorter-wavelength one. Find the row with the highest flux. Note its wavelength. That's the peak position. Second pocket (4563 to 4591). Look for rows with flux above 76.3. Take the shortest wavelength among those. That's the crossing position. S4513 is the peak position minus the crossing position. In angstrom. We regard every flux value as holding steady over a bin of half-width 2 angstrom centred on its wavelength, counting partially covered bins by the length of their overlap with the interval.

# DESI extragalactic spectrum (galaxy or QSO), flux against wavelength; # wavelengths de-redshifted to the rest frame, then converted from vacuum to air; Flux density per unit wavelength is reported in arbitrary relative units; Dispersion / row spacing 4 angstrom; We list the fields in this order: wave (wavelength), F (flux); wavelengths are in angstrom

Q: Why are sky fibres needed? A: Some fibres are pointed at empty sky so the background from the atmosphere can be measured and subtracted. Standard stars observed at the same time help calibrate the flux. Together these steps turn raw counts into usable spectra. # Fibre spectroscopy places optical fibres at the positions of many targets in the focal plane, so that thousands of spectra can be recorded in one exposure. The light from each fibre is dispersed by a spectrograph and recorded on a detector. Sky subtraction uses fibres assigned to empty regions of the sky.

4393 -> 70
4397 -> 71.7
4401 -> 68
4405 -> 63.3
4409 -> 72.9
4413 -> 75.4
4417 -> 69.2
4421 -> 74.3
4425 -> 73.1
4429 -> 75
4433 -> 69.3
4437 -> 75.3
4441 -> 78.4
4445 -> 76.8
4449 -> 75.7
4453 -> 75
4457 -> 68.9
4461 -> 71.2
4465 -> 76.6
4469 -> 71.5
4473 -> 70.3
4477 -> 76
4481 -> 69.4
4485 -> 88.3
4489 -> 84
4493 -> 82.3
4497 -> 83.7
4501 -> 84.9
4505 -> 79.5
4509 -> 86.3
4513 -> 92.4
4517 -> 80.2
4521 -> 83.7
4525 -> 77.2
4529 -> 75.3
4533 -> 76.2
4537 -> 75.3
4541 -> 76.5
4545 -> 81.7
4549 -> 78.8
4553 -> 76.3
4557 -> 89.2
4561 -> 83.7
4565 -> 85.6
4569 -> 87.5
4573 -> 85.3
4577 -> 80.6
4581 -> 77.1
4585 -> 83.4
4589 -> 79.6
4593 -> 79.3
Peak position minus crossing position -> -52 angstrom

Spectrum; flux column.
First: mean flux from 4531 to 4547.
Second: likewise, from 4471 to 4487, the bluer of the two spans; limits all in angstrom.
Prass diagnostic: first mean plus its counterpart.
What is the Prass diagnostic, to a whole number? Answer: 153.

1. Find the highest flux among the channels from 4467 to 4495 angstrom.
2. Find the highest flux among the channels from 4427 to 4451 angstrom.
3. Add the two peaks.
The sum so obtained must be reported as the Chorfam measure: 167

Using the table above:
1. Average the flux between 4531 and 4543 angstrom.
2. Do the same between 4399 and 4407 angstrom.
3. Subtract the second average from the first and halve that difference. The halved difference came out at 5.2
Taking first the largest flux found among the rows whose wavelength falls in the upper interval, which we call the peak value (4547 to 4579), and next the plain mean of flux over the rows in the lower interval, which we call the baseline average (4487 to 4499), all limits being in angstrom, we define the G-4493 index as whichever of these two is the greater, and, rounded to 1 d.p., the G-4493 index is 89.2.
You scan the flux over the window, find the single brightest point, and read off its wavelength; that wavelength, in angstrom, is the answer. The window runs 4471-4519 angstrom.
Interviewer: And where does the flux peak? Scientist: 4513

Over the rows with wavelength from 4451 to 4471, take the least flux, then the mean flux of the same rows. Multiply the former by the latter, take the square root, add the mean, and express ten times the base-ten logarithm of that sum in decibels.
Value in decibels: 21.6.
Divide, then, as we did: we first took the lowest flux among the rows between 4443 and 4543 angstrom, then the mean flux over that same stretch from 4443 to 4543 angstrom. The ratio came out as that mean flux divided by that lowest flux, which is 1.14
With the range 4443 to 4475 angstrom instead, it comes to 1.06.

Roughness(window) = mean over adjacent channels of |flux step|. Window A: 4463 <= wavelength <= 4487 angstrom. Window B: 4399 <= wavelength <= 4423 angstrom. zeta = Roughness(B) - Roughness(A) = -1.9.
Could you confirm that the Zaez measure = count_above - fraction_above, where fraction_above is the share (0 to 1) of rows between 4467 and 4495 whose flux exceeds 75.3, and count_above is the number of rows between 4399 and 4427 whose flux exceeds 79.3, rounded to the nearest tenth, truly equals -0.6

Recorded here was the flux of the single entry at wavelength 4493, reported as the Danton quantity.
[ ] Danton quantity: 82.3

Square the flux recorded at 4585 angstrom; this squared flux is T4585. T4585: 6956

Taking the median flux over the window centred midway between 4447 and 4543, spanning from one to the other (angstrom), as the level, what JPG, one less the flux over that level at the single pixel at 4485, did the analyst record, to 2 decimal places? -0.15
